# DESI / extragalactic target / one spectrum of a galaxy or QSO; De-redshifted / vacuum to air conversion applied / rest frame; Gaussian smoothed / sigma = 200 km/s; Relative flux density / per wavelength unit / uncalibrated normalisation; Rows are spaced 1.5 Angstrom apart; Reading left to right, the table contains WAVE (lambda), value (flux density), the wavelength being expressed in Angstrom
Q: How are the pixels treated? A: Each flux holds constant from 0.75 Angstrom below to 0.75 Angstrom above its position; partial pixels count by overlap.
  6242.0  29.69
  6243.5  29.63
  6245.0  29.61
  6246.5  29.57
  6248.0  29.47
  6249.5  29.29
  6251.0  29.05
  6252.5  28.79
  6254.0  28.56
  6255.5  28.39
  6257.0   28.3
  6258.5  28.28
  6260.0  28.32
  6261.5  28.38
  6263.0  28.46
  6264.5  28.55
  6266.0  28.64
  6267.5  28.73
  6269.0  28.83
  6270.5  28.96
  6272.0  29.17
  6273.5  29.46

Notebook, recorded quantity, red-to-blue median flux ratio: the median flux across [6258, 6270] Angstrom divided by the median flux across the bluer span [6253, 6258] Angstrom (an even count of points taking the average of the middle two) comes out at 1.00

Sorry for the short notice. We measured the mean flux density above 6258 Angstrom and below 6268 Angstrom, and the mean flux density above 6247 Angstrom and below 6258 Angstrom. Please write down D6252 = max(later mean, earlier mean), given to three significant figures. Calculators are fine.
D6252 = 28.8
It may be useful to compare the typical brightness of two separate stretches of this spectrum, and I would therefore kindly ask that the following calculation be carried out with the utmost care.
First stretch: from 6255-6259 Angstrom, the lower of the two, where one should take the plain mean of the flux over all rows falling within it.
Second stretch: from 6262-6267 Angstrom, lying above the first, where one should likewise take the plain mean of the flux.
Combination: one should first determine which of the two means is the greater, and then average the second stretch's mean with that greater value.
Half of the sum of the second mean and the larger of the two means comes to 28.6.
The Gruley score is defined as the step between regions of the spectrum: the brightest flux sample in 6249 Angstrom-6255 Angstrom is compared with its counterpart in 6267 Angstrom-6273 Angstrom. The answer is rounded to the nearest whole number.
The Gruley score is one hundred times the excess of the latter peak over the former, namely -12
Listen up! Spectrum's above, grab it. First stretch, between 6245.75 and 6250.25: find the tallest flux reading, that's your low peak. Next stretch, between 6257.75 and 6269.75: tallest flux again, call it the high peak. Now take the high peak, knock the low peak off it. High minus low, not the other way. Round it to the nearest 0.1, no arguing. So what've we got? -0.7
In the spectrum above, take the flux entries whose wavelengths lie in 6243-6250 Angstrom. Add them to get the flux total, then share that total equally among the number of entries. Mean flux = 29.5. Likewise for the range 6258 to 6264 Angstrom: 28.4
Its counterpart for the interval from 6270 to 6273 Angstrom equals 29.1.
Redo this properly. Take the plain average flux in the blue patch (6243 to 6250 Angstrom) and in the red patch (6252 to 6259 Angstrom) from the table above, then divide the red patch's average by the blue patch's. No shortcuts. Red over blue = 0.96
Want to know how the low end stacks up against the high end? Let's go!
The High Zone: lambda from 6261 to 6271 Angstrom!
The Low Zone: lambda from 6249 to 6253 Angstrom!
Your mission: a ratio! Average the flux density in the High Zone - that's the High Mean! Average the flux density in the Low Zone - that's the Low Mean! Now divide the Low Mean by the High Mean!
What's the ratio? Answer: 1.01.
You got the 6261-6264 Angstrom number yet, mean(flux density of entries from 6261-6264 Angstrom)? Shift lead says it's 28.4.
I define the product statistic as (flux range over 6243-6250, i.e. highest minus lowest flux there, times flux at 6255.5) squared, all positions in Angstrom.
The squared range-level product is 93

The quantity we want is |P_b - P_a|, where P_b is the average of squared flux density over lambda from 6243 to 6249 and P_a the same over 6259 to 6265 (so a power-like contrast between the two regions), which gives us 66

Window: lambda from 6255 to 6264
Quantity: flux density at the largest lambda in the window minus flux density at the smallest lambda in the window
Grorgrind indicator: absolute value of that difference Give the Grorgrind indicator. 0.1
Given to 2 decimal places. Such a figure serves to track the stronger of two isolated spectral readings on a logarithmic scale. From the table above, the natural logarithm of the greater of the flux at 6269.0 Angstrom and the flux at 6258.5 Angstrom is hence 3.36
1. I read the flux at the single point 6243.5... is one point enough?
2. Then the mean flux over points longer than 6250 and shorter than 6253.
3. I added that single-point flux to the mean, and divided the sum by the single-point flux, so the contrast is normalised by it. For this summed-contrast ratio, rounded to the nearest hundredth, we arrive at 1.98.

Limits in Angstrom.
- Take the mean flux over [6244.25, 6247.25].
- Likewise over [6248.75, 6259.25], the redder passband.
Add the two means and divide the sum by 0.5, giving 116.5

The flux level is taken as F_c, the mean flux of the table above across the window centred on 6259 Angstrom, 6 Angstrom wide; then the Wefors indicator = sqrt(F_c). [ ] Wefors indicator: 5.322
